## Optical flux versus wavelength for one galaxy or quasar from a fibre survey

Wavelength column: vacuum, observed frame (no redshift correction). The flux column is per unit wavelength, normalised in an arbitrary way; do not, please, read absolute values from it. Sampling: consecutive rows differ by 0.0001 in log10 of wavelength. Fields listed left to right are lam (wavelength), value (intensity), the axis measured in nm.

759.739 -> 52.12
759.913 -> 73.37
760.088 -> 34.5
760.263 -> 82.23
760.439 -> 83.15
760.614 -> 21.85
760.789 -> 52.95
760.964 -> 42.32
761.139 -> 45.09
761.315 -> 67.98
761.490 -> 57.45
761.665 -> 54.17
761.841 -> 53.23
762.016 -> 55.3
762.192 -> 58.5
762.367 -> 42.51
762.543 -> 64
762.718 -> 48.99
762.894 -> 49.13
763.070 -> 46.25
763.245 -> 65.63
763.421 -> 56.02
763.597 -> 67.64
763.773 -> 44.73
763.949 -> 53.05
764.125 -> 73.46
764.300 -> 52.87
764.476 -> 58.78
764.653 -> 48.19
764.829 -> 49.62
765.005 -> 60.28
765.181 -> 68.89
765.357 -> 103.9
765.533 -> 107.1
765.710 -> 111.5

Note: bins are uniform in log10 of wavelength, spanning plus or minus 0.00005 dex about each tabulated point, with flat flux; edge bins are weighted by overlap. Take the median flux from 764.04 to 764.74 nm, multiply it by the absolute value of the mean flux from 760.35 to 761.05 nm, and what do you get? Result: 2795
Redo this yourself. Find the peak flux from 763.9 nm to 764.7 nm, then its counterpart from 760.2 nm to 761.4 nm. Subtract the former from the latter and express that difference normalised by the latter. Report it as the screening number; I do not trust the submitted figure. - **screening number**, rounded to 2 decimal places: 0.12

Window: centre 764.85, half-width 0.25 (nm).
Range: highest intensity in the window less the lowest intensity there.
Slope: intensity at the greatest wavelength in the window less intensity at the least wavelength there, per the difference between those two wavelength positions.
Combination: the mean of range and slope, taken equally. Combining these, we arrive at 23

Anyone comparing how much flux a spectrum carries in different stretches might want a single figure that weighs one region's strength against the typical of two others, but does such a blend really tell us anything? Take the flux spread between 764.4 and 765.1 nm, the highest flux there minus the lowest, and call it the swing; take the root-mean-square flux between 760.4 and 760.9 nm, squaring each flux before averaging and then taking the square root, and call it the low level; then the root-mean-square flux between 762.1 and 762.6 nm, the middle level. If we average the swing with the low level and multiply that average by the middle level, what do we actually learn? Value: 1962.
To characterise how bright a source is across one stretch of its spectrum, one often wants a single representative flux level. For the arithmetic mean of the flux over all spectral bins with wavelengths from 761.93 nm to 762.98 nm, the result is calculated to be 53.1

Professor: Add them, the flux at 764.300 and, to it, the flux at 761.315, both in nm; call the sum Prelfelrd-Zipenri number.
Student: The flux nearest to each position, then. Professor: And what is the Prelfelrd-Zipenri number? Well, 121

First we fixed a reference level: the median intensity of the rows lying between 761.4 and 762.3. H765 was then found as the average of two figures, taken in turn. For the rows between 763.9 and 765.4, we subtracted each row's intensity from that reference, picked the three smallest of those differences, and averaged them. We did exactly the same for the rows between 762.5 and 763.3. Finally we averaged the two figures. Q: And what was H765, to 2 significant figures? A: -16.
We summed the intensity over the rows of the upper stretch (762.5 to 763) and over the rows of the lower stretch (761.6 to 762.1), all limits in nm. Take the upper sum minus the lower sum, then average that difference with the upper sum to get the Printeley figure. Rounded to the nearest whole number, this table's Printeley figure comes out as 81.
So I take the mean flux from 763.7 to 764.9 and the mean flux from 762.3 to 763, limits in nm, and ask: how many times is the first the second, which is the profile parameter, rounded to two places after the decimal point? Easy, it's 1.06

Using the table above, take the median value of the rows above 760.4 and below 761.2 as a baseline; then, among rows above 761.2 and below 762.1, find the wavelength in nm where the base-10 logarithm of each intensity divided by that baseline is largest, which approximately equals 761.315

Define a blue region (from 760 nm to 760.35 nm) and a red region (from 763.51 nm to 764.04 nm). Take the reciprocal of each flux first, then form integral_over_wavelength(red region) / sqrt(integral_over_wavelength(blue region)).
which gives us 0.116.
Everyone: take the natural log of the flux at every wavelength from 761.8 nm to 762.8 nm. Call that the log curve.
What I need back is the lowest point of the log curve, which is 3.75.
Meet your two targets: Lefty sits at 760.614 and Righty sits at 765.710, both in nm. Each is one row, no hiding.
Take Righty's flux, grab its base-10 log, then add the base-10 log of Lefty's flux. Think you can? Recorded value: 3.39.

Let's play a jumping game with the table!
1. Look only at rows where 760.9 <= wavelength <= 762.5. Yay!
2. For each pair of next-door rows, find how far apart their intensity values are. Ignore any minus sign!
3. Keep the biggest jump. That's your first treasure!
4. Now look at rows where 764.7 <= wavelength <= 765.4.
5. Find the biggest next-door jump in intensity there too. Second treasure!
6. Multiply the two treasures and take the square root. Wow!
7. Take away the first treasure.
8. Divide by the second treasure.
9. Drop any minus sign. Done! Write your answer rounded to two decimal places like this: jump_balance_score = 0.15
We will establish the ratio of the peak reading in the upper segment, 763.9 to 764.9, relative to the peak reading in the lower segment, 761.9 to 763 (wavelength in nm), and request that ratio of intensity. 1.15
